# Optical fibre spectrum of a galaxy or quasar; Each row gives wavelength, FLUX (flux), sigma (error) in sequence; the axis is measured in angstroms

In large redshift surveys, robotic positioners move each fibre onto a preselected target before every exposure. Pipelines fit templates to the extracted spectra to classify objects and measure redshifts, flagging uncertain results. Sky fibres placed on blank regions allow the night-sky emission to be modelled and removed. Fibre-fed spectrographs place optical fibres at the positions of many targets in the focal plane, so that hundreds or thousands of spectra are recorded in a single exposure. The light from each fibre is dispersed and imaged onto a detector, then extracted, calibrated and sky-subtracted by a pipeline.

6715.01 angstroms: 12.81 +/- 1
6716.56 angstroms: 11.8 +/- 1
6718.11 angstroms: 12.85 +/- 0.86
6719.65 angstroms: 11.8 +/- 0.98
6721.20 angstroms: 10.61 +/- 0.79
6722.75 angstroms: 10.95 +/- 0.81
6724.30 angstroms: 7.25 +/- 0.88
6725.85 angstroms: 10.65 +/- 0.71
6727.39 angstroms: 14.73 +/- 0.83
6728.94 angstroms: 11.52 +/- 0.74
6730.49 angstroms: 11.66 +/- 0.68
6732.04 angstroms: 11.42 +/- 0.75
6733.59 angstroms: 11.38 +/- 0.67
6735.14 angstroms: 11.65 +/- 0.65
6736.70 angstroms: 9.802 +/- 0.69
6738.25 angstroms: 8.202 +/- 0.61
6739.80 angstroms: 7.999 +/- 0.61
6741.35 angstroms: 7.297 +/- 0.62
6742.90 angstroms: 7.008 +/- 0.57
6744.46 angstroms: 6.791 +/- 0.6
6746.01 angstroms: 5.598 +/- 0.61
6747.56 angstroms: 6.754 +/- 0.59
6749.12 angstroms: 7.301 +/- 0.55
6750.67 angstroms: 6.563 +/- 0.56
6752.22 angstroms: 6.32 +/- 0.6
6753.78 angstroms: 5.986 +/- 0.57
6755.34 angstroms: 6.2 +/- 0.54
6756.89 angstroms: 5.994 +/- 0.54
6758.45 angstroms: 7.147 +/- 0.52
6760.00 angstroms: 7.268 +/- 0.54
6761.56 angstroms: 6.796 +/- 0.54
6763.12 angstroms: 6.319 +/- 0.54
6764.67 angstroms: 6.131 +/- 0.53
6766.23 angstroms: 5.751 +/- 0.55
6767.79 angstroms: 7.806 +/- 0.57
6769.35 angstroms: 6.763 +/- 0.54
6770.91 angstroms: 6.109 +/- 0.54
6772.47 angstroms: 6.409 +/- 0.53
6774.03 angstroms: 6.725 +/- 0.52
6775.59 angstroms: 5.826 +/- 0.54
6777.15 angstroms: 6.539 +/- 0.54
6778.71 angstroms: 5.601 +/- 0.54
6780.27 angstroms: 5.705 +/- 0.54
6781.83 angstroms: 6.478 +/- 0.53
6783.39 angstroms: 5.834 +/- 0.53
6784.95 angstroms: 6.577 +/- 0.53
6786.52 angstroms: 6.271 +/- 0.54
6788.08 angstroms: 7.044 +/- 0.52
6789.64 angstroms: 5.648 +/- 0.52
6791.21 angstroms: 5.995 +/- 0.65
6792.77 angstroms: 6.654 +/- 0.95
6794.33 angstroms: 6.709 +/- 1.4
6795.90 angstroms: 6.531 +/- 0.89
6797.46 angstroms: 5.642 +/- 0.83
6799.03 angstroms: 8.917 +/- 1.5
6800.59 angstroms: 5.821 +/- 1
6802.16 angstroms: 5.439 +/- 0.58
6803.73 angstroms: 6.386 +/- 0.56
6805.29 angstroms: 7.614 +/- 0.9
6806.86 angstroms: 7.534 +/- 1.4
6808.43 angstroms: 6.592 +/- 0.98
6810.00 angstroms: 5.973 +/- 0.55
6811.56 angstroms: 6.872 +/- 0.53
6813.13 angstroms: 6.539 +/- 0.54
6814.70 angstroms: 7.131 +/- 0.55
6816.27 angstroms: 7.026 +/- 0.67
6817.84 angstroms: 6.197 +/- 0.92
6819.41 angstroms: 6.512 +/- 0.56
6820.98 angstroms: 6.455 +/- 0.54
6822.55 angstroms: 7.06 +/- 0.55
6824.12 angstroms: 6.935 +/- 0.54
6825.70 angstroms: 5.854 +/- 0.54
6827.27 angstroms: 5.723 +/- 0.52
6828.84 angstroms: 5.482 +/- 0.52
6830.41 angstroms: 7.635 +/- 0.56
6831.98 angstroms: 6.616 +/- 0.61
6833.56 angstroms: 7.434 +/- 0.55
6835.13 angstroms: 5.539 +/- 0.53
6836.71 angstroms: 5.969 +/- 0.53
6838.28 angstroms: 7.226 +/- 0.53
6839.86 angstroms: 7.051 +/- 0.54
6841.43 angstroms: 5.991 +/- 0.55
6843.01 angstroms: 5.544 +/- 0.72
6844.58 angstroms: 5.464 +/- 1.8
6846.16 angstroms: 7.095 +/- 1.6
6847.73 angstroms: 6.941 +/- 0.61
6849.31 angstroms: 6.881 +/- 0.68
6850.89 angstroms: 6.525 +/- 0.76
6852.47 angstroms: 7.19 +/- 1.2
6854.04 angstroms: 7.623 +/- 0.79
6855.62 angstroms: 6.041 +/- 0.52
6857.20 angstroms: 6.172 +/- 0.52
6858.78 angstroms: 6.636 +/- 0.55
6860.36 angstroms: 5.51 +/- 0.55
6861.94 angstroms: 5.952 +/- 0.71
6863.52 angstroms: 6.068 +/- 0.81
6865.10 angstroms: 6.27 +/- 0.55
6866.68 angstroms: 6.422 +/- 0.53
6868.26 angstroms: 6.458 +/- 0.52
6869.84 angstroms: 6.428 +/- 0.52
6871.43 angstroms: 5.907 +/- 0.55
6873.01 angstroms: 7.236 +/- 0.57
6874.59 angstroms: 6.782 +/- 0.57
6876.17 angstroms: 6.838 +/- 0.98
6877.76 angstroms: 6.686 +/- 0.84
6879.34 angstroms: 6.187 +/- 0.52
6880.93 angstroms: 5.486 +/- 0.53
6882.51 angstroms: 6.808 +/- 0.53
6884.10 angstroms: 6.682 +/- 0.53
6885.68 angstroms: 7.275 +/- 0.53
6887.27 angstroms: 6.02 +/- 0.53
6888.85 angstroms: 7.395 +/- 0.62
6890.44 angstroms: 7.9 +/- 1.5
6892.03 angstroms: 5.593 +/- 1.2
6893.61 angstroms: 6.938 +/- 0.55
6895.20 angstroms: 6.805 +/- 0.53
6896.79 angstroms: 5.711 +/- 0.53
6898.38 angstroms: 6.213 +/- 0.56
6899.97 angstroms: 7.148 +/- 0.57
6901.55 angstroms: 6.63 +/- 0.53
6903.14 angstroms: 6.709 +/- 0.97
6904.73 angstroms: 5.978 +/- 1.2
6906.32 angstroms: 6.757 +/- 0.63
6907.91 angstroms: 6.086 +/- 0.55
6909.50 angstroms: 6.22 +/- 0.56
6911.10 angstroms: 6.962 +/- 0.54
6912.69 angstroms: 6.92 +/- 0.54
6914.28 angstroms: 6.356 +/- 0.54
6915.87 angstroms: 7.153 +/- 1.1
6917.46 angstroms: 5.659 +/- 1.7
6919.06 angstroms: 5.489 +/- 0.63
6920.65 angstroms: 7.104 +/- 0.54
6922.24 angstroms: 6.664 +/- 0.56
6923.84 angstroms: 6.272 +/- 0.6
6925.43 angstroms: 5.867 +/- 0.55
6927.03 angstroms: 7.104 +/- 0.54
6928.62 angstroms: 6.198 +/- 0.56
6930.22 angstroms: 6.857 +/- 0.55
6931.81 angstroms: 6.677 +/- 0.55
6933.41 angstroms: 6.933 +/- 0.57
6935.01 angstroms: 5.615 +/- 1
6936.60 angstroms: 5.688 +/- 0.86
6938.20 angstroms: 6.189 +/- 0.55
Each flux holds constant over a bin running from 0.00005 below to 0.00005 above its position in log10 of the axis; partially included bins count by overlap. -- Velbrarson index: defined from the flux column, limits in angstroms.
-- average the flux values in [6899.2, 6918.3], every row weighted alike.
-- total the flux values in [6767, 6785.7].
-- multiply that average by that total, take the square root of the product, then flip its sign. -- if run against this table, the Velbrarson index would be -22.4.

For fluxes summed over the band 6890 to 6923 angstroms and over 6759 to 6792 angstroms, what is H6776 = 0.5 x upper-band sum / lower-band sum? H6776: 0.513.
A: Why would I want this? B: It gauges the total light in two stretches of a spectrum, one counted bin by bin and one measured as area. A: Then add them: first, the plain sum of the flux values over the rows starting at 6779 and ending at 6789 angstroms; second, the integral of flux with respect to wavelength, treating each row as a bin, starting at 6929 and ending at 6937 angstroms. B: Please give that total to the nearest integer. 89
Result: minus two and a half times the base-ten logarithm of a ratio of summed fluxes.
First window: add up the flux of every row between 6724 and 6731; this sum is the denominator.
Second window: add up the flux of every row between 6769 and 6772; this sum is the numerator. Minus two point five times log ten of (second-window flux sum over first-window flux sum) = 1.59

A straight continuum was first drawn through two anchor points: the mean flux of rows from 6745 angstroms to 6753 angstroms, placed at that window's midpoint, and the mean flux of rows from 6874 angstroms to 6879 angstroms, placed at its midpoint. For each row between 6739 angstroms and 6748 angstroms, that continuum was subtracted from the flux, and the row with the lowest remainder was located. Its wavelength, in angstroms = 6746.01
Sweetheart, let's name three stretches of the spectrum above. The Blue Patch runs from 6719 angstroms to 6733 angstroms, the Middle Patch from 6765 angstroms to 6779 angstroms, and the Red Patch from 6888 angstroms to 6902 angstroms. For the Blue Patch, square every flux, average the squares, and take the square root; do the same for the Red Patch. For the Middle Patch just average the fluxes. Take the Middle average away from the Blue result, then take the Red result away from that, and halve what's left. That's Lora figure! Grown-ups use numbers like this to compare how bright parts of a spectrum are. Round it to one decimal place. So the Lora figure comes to -0.9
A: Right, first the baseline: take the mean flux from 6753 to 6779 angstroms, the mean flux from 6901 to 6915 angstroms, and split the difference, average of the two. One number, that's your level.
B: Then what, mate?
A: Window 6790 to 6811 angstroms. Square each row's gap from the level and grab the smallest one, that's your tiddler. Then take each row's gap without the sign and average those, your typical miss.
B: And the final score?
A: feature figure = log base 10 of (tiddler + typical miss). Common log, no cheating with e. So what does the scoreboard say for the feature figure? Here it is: -0.17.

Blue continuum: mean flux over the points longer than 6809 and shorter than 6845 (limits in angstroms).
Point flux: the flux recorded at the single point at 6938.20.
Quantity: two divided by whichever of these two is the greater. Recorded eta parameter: 0.310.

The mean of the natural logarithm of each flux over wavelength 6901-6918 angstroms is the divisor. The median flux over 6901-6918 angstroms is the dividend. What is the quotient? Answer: 3.55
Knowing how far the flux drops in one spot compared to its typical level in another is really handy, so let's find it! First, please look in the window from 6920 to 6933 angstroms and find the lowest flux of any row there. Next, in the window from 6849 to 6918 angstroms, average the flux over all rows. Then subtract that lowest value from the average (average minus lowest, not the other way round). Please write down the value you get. 0.66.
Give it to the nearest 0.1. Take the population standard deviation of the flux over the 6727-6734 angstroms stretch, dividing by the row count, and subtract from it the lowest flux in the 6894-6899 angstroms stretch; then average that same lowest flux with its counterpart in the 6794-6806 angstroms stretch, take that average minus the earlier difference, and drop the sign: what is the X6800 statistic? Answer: 10.0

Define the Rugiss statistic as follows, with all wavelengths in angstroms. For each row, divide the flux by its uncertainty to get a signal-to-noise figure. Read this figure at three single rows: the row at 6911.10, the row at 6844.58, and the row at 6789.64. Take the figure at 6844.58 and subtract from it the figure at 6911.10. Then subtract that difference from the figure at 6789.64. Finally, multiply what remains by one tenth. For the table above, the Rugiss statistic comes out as 2.1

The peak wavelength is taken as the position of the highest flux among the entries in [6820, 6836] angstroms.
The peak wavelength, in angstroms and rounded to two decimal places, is 6830.41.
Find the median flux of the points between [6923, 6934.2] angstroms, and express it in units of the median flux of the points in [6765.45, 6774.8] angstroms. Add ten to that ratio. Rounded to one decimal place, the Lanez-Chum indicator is 11.0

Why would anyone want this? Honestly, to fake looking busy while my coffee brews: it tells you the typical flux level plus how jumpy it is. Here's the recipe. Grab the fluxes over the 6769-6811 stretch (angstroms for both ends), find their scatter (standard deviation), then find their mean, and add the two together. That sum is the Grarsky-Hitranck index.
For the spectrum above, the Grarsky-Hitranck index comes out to 7.2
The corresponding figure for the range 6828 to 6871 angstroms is 7.1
